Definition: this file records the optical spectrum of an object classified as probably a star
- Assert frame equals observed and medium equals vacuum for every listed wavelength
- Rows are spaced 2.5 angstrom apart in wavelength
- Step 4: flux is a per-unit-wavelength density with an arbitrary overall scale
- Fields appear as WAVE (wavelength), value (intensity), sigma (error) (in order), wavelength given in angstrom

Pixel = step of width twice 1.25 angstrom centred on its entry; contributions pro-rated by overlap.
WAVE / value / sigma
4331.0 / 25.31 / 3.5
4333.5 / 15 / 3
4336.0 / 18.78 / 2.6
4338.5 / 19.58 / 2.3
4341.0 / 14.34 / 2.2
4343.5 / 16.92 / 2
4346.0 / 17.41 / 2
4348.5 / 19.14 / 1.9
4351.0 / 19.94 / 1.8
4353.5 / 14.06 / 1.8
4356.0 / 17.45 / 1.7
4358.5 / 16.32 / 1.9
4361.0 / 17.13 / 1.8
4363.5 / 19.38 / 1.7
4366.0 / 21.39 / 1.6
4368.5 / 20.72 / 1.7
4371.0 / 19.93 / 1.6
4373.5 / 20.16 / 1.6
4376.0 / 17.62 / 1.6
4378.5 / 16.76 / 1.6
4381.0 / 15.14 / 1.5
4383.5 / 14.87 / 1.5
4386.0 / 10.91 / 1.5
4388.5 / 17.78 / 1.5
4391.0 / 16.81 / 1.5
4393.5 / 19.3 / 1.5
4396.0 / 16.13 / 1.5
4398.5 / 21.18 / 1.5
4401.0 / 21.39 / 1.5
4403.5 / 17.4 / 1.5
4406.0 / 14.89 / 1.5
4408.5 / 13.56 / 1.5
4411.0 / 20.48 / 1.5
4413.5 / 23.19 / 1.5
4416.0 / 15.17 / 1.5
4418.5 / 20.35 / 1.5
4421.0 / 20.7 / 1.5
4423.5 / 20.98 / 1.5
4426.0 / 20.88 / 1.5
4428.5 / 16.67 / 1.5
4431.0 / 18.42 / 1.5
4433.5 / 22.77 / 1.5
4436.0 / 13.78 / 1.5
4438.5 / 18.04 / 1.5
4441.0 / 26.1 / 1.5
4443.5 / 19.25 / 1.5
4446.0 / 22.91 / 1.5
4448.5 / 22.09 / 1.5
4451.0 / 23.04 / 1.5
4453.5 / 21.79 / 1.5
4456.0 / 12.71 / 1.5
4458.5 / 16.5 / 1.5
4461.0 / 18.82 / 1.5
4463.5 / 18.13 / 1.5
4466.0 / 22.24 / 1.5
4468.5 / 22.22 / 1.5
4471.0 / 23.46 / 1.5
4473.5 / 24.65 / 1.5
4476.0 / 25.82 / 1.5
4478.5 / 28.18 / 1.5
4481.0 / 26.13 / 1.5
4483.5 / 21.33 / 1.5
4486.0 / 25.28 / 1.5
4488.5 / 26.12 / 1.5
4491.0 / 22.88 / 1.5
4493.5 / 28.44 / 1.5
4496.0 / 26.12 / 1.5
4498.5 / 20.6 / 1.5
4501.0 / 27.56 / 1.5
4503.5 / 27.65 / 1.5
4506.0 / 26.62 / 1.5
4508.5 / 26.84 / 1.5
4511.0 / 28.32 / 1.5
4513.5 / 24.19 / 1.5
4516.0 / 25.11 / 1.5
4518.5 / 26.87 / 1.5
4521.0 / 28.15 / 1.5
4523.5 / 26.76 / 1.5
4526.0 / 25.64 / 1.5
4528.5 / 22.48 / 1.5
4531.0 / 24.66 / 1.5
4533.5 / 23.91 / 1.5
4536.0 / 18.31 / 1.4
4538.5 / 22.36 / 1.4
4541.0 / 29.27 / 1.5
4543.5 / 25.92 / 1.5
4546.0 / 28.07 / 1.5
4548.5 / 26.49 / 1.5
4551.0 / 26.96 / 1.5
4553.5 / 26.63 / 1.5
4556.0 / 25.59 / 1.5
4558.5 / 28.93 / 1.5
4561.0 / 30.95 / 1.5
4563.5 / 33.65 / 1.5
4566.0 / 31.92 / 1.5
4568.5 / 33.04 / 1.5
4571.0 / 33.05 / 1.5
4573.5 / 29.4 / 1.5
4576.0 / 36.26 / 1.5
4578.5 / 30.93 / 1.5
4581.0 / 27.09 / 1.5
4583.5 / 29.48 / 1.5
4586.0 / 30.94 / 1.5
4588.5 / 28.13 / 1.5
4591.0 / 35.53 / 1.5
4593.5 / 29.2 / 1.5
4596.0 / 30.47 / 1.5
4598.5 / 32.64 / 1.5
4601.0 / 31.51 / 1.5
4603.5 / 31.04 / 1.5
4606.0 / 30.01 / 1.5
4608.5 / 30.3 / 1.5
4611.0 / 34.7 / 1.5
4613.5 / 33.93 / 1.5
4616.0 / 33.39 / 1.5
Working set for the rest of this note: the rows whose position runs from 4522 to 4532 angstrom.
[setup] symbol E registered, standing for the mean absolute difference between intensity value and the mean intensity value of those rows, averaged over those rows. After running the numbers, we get 1.3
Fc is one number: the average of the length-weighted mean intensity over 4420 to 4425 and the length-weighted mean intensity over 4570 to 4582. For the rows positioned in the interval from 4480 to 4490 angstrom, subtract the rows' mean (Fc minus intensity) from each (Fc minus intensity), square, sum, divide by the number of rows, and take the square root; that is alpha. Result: 1.98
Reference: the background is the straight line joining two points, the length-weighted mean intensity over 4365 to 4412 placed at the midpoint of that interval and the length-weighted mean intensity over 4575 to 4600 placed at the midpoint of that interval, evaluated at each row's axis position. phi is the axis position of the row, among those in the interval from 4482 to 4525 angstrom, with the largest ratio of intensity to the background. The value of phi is 4493.5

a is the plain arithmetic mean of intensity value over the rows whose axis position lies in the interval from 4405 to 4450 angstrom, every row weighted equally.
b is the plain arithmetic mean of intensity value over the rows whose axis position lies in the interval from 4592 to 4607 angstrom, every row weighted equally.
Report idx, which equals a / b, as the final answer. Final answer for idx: 0.6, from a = 19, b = 31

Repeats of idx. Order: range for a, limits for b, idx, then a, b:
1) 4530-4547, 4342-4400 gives 1.4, 25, 18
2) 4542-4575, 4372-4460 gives 1.6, 29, 19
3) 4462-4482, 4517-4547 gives 0.9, 24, 25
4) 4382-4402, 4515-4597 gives 0.6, 17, 28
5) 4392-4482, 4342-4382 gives 1.1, 20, 18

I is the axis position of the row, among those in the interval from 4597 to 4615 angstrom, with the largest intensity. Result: 4611.0 angstrom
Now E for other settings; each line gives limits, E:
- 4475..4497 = 1.6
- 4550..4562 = 1.7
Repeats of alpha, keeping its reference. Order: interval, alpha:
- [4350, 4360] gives 2.12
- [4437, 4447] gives 3.17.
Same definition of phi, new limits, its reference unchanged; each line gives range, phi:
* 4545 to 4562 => 4561.0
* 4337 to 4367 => 4338.5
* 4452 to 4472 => 4471.0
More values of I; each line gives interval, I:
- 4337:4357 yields 4351.0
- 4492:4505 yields 4493.5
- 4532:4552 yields 4541.0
